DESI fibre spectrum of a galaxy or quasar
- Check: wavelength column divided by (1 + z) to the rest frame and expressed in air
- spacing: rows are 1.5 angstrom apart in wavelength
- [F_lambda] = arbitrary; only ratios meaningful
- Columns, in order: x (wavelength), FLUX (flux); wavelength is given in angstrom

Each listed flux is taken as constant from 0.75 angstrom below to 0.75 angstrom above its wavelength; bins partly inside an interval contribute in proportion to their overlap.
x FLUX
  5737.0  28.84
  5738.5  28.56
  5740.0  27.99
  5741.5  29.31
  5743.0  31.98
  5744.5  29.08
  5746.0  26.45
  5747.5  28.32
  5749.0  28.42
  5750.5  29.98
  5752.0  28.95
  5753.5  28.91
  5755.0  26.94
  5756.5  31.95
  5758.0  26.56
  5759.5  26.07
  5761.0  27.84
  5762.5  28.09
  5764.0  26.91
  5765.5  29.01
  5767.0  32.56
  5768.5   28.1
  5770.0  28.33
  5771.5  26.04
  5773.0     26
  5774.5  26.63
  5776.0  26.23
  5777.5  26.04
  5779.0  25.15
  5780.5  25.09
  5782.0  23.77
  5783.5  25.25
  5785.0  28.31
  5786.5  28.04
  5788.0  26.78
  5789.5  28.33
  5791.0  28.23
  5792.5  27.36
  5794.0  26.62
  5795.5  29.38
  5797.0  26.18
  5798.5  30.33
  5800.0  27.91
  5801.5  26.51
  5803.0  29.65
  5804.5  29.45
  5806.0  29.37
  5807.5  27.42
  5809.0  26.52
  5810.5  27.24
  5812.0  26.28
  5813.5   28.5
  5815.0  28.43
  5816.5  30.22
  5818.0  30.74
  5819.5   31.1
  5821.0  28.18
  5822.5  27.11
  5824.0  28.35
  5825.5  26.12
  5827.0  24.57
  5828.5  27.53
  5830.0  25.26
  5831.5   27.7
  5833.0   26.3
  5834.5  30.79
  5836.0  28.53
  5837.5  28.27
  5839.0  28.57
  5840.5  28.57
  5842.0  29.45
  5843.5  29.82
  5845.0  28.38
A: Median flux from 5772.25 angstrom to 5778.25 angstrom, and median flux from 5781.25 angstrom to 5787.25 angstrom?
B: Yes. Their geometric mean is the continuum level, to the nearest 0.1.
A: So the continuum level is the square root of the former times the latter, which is 26.4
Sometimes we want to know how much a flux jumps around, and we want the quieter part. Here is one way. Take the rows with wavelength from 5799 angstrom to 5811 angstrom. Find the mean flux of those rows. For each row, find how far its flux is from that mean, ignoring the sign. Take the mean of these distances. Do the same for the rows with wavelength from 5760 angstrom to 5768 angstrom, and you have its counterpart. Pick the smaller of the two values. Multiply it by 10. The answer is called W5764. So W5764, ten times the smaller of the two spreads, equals 11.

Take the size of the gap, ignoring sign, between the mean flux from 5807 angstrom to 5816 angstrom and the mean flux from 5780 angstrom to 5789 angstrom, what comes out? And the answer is 1.2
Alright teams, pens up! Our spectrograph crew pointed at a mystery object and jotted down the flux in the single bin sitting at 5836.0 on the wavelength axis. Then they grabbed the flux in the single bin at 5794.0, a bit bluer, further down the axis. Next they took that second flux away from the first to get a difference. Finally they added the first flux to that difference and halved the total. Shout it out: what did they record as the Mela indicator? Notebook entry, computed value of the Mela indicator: 15.2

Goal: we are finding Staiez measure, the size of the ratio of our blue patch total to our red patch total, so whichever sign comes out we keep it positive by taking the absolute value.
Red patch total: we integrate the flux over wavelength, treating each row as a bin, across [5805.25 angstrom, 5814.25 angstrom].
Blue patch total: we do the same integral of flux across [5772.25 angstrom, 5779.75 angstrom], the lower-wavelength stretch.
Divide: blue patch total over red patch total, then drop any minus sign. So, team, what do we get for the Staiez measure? 0.8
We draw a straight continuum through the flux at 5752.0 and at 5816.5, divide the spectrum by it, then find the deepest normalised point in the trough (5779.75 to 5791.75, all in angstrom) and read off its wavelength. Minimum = 5782.0 angstrom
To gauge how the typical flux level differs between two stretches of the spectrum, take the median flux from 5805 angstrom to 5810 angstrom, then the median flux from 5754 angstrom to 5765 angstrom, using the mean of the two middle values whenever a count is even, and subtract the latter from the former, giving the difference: 0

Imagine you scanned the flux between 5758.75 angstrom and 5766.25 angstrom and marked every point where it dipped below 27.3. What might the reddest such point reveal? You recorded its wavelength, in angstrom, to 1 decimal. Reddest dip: 5764.0 angstrom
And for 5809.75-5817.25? 5812.0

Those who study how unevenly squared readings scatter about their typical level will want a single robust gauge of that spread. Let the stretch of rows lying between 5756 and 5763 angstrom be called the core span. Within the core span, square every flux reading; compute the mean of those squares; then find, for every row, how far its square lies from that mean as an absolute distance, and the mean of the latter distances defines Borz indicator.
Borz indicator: 91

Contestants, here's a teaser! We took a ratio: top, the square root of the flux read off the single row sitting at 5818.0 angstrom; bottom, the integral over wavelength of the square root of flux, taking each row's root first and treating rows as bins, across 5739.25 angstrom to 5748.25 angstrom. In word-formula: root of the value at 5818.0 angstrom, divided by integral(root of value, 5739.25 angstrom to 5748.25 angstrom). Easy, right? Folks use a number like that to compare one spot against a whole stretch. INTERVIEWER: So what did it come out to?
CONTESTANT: 0.115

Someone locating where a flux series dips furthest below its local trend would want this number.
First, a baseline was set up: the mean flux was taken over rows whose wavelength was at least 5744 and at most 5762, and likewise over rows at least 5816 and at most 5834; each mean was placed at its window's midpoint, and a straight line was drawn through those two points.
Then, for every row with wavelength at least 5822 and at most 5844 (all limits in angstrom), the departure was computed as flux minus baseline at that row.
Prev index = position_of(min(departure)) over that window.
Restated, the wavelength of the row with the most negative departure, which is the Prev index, 5827.0 angstrom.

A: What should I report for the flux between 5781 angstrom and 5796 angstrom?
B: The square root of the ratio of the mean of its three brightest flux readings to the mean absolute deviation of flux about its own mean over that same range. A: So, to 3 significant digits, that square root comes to 4.73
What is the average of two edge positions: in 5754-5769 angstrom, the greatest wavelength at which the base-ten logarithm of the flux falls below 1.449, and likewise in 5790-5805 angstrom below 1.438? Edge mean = 5785.0 angstrom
